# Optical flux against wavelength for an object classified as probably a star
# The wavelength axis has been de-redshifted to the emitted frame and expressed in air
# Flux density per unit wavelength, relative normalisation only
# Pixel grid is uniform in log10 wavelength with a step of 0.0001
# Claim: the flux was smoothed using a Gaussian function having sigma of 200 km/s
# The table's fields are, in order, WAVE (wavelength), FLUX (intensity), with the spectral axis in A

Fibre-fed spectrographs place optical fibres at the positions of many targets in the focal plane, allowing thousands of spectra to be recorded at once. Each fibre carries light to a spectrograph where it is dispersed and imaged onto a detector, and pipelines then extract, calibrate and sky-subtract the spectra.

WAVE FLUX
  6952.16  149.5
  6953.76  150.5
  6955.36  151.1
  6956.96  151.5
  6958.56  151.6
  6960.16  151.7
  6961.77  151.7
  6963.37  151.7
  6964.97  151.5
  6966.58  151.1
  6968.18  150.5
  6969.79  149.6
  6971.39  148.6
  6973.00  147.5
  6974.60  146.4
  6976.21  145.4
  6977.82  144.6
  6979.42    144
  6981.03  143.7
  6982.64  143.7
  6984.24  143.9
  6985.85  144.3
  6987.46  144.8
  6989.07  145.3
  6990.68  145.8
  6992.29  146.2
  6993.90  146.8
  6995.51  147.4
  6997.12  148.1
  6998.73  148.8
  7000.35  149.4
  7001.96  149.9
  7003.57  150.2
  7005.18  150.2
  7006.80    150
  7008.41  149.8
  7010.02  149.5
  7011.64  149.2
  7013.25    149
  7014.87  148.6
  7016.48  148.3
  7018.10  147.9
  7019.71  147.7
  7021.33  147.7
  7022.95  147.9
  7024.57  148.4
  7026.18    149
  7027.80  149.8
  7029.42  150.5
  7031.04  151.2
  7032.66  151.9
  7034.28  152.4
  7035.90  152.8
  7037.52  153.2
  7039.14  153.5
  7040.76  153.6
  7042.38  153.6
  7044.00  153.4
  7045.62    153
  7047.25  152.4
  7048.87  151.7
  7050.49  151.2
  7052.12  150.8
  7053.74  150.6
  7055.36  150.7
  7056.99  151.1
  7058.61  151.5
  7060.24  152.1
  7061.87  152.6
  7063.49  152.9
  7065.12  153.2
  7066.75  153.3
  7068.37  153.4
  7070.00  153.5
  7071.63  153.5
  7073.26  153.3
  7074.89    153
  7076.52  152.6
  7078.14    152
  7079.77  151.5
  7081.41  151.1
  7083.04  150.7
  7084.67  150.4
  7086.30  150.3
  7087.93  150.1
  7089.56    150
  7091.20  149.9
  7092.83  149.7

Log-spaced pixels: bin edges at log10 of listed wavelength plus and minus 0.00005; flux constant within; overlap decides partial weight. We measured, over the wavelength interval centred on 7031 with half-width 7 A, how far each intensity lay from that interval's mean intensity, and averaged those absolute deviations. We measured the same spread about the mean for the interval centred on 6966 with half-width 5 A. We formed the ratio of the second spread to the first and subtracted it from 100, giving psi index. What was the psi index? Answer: 100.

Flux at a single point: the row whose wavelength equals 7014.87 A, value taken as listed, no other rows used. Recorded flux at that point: 148.6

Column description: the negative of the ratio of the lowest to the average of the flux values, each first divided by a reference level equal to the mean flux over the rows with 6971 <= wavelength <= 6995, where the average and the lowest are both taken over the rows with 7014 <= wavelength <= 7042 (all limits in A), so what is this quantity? -0.983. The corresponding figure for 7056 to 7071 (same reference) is -0.990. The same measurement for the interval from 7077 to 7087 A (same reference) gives -0.995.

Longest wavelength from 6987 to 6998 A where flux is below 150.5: 6997.12 A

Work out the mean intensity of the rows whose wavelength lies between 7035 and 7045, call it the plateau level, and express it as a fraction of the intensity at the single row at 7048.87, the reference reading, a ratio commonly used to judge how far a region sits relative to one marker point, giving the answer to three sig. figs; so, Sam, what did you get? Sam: 1.01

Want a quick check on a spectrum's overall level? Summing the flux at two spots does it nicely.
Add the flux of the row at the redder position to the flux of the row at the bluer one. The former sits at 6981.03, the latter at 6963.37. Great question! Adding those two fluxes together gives 295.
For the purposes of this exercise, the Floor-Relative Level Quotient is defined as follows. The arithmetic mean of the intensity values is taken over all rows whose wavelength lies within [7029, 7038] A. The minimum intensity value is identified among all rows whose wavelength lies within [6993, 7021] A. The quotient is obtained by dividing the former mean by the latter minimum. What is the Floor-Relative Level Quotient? 1.04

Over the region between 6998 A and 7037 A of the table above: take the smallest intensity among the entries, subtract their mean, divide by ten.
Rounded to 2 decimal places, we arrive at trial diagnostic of -0.19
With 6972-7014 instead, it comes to -0.34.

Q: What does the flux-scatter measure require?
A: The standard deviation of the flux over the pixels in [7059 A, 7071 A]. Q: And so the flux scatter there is 0.5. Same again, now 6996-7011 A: 0.7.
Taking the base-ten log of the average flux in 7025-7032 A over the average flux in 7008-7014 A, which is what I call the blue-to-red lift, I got 0.002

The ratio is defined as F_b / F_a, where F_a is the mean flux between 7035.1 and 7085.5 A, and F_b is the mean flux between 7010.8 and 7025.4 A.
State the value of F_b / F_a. 0.97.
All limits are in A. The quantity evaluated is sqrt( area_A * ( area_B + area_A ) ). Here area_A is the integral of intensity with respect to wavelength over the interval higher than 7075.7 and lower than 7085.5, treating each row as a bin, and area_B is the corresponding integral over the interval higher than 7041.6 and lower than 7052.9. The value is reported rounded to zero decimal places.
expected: 2181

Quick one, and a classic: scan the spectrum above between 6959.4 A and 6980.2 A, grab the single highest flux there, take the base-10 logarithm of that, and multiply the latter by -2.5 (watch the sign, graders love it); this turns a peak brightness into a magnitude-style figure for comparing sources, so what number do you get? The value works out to -5.45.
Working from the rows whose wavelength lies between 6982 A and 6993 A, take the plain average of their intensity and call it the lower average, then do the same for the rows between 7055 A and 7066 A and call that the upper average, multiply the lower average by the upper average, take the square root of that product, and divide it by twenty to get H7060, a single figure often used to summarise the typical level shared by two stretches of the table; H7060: 7.42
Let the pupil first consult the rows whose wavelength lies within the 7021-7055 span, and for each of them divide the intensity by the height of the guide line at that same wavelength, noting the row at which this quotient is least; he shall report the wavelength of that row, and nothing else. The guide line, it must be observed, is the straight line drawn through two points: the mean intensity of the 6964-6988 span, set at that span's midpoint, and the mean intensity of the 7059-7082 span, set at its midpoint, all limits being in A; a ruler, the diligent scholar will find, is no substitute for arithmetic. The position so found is 7021.33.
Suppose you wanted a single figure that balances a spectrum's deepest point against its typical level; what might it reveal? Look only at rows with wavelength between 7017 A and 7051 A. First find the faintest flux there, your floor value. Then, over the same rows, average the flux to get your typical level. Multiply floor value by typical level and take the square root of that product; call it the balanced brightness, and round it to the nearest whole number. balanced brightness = 149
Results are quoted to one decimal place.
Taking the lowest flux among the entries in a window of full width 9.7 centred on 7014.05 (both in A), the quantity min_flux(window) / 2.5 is 59.2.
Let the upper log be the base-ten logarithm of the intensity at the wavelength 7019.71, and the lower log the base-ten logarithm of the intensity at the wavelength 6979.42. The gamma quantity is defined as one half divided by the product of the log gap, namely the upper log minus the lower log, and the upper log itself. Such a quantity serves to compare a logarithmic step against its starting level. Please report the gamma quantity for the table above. 20.9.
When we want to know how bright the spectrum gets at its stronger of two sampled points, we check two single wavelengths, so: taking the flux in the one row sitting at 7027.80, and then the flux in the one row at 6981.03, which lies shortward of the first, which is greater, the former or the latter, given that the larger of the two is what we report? 150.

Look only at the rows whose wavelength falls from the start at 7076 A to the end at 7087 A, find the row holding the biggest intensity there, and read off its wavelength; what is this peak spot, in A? 7076.52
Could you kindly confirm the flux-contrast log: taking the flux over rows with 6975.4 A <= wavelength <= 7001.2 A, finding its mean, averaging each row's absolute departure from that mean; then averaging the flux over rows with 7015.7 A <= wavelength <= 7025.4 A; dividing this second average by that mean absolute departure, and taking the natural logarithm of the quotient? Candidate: 4.6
